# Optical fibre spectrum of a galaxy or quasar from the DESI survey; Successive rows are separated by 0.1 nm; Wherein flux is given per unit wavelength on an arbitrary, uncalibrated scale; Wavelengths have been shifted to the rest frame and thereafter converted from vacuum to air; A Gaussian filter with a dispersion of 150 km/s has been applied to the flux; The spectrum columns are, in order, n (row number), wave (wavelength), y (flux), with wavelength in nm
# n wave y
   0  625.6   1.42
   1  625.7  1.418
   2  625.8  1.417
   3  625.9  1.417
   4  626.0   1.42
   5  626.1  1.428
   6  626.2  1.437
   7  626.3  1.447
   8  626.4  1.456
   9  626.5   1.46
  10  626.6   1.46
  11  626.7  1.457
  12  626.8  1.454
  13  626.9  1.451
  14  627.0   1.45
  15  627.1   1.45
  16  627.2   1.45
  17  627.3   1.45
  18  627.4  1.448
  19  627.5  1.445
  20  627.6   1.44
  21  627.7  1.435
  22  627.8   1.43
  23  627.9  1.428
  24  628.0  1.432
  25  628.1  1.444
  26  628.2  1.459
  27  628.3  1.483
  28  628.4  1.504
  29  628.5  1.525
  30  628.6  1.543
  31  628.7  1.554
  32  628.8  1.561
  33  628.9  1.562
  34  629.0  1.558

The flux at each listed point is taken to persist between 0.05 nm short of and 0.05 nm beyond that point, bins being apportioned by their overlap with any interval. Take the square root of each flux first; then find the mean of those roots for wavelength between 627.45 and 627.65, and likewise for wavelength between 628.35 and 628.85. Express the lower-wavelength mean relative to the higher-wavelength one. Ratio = 0.97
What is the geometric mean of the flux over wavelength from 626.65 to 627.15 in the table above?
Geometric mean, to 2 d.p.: 1.45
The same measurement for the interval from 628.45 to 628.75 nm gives 1.54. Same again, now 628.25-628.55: 1.50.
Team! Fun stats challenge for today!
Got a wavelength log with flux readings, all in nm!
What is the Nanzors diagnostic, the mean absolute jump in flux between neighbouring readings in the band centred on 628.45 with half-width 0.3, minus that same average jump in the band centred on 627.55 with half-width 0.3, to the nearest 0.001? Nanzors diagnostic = 0.015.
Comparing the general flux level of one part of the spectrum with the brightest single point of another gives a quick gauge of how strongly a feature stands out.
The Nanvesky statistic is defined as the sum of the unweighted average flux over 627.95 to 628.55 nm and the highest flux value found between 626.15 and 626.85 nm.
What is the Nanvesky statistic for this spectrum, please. 2.93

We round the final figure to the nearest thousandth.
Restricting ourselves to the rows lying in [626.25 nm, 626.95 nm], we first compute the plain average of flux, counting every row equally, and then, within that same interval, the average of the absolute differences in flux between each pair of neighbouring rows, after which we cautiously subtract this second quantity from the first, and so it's 1.451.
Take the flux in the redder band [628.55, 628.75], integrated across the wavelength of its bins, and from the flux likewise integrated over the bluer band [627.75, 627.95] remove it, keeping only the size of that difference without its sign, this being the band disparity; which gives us 0.024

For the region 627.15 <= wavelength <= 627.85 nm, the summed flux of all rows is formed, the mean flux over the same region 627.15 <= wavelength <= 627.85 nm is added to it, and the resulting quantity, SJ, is 11.5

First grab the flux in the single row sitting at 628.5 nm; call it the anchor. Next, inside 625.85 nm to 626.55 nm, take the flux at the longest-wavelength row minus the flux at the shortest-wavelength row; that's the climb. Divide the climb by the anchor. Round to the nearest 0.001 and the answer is 0.028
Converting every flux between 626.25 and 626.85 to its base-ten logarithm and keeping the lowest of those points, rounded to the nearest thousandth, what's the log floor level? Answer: 0.160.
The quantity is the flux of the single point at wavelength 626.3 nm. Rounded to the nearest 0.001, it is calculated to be 1.447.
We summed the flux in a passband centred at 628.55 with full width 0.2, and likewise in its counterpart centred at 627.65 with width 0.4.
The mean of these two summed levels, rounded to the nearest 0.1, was 4.4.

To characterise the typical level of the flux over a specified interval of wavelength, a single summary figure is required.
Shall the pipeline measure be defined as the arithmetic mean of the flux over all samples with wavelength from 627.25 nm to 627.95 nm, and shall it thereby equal 1.44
